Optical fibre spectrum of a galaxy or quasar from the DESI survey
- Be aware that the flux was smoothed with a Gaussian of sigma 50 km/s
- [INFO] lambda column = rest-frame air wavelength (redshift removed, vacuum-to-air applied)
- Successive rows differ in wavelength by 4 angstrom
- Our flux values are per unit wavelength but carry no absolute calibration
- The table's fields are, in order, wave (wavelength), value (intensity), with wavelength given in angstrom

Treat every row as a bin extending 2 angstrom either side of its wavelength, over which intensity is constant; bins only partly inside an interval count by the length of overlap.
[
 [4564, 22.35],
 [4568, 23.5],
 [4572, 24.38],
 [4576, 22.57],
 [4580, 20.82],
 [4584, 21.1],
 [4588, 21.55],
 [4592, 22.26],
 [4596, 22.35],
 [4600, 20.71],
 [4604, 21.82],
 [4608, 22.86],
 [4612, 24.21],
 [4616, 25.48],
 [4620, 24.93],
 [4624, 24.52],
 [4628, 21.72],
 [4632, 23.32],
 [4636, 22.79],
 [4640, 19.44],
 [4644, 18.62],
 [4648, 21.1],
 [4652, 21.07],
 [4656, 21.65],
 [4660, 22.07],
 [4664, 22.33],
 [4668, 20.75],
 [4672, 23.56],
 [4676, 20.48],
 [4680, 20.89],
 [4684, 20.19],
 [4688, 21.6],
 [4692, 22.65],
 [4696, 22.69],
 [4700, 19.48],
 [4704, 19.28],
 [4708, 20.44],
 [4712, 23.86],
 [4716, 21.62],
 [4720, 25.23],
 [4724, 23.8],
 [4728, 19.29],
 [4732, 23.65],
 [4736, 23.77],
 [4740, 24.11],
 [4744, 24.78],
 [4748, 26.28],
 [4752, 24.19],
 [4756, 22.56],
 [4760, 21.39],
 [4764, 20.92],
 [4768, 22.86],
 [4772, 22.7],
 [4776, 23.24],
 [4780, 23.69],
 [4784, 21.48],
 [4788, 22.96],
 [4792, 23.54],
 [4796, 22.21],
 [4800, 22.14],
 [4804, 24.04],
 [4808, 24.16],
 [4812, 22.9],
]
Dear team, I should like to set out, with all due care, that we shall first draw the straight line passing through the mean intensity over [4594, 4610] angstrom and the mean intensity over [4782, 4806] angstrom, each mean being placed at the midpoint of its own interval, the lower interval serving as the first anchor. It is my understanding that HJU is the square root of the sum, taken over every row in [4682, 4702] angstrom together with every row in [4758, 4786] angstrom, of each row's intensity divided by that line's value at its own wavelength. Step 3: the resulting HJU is 3.4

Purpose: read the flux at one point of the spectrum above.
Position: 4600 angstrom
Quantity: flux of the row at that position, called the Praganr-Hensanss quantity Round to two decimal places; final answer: 20.71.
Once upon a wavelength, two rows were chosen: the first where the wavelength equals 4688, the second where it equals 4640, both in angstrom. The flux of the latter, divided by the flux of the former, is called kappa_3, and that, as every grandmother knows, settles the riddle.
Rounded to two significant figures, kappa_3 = 0.90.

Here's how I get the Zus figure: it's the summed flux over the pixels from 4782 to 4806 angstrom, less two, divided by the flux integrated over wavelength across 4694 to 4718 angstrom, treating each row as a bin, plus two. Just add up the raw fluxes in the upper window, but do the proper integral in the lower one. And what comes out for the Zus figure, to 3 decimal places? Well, 0.263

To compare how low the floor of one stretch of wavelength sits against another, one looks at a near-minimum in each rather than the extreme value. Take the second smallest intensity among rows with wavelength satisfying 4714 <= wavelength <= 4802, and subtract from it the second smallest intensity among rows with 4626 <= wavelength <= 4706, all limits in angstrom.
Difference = 1.6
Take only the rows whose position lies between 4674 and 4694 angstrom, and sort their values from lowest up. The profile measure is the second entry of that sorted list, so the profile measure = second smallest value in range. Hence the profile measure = 20.48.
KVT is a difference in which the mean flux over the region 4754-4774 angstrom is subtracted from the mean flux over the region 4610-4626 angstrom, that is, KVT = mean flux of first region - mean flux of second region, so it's 2.70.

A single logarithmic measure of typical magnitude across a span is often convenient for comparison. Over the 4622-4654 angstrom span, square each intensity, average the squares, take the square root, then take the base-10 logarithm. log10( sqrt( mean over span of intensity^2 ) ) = 1.34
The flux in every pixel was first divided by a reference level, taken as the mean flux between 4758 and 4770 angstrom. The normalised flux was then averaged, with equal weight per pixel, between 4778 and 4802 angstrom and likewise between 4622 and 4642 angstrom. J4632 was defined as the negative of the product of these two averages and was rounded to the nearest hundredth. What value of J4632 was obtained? -1.07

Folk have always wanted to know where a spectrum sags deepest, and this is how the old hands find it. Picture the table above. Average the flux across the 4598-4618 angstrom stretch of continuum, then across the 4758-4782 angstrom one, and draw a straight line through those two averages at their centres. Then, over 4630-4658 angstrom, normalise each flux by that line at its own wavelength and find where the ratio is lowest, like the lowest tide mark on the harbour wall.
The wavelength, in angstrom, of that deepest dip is 4644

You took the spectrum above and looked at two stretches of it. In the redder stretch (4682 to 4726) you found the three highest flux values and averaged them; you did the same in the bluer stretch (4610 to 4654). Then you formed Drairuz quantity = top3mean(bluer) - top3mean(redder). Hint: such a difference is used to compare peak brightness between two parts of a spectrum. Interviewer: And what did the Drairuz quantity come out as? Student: 0.7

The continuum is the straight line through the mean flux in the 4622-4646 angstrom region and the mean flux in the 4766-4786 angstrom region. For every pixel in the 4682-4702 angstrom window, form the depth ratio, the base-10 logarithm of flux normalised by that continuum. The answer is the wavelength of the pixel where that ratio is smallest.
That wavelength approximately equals 4700 angstrom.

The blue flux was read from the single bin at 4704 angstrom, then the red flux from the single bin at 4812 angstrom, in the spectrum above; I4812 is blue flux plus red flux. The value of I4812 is 42.2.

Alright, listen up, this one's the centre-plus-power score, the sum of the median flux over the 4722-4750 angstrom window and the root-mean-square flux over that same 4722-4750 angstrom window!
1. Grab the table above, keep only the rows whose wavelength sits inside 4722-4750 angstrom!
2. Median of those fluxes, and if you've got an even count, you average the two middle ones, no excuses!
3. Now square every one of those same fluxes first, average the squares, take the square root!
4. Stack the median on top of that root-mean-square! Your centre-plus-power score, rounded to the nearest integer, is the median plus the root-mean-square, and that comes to 48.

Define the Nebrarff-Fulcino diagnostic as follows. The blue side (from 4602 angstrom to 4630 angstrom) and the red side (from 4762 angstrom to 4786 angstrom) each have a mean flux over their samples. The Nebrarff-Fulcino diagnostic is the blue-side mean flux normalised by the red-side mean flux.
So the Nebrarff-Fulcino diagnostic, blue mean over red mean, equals 1.05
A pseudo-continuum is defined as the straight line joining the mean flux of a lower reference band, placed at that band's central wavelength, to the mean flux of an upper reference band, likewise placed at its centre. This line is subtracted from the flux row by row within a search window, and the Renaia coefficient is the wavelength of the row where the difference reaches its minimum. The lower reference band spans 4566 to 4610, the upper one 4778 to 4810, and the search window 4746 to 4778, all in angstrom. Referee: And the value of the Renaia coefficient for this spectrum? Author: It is 4764 angstrom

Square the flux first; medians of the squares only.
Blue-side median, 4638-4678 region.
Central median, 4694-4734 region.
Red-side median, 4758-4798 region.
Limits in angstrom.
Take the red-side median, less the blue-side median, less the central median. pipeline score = -417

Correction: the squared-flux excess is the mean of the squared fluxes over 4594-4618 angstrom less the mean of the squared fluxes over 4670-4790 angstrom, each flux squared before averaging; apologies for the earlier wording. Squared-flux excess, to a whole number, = 20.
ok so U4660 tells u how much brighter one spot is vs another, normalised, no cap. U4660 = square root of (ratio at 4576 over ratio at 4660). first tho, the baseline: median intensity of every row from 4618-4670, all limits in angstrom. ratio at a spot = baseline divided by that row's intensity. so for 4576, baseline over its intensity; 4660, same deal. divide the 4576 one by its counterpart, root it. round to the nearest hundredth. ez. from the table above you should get 0.99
